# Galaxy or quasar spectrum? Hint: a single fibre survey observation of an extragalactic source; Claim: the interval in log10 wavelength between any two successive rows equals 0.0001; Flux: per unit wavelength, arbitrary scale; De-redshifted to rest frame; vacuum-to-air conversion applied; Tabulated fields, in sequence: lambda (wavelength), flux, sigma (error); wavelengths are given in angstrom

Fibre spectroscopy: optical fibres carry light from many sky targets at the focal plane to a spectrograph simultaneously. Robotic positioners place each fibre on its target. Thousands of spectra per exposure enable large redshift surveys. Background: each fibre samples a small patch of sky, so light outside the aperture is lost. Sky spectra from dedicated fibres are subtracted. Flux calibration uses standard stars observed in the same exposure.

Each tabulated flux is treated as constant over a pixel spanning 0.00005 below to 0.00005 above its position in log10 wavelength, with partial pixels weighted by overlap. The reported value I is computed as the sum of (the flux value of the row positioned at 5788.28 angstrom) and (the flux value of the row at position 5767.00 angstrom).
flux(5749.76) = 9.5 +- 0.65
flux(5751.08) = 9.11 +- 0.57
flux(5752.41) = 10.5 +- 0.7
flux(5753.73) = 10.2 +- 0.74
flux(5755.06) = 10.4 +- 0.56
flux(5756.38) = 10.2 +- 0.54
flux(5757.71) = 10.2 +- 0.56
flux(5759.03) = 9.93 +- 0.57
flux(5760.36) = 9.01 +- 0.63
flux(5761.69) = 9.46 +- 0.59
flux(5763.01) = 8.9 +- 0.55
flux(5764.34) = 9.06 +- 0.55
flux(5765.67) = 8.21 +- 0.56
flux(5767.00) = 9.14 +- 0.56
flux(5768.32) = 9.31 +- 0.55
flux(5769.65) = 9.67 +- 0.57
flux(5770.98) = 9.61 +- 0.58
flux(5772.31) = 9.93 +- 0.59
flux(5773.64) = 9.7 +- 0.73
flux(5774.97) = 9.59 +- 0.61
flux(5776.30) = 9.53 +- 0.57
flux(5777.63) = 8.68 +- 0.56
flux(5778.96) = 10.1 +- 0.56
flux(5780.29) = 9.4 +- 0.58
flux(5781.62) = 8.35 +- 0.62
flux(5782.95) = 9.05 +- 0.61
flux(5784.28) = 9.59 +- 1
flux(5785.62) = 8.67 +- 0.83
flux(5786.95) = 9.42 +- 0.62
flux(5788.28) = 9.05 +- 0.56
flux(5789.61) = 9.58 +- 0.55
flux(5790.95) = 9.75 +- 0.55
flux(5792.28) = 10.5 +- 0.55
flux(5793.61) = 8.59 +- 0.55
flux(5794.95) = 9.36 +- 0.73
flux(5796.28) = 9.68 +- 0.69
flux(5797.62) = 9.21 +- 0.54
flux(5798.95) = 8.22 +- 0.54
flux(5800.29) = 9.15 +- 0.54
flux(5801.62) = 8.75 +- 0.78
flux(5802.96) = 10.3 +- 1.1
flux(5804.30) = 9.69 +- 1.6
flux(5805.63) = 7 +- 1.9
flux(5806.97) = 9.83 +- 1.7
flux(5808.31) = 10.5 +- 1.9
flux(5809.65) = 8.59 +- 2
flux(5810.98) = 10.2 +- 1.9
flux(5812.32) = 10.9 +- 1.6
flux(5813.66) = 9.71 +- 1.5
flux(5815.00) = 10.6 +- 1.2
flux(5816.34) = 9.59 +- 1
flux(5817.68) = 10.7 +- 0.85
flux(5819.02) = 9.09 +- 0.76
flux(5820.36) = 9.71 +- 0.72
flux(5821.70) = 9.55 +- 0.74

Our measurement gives 18.2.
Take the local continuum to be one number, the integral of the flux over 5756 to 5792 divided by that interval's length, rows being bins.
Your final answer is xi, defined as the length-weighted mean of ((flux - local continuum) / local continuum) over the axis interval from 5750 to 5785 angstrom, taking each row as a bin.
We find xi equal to 0.01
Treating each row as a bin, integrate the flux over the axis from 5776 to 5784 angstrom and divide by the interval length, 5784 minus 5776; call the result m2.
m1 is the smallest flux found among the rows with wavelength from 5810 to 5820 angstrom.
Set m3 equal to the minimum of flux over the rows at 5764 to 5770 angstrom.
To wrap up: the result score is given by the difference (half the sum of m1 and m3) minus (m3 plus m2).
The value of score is -8.8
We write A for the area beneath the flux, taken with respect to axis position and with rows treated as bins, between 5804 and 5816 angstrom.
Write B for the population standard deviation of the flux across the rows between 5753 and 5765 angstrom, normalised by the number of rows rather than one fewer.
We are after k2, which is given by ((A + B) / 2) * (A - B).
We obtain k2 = 6728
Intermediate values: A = 116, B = 0.57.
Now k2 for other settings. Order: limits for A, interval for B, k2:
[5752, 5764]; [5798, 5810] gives 6962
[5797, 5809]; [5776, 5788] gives 6068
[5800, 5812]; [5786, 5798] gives 6345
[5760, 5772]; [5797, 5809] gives 6065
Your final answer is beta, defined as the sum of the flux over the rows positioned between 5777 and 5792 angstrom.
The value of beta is 102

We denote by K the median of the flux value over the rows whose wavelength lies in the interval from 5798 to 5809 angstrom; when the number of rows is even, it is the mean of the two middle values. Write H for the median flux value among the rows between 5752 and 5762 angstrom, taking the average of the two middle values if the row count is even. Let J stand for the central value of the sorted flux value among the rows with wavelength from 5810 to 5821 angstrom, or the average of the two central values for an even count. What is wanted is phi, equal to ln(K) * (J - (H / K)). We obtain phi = 19.9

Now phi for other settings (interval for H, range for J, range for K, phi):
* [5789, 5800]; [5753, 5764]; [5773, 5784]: 20.4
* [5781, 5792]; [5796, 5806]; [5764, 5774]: 18.4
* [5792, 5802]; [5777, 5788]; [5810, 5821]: 19.1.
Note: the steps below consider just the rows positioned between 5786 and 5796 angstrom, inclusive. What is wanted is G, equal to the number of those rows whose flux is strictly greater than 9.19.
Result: 5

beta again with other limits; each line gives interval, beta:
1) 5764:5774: 75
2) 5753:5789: 254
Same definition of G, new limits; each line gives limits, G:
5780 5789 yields 3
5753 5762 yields 6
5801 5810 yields 4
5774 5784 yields 4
